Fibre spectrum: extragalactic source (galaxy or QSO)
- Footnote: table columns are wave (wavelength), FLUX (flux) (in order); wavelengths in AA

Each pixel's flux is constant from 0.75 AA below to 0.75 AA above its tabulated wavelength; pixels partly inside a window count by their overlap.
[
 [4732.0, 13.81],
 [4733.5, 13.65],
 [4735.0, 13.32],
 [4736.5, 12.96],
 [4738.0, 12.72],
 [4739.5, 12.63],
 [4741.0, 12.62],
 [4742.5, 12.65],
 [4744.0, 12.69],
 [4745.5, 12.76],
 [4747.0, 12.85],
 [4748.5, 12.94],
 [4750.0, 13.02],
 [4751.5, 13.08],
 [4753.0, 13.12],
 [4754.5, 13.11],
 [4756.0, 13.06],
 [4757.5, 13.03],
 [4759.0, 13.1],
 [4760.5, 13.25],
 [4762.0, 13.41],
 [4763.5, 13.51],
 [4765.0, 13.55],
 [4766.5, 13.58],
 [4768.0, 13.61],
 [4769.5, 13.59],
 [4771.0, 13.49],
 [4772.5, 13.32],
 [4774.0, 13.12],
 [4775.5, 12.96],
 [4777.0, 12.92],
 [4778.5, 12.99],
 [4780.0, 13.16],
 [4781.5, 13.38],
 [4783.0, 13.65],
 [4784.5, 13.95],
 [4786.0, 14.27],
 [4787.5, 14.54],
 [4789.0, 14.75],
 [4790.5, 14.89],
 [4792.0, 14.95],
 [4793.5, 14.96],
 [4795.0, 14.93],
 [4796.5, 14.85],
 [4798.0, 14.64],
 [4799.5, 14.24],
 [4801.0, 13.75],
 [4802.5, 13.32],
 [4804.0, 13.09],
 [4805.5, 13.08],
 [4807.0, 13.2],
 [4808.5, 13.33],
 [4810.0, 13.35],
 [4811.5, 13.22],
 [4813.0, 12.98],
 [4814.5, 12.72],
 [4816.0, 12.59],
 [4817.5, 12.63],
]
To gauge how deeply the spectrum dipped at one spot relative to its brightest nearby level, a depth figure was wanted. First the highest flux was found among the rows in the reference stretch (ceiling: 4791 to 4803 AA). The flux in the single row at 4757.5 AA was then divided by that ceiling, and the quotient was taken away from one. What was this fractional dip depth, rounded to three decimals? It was 0.129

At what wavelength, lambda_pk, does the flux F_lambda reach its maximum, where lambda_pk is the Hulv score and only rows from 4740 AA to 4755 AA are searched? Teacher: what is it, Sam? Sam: 4753.0 AA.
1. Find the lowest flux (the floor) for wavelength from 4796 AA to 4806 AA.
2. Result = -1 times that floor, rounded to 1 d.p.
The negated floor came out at -13.1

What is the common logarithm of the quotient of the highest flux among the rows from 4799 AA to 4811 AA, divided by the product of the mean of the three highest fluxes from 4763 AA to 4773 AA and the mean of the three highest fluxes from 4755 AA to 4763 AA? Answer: -1.10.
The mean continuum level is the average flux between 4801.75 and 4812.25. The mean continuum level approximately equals 13.2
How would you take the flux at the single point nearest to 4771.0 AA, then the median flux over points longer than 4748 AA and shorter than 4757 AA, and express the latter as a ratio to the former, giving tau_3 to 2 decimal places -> 0.97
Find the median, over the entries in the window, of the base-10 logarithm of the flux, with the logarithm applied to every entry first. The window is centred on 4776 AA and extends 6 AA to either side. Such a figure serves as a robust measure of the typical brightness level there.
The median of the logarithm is 1.12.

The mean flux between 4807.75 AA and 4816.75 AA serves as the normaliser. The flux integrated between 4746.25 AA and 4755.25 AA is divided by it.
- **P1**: 8.99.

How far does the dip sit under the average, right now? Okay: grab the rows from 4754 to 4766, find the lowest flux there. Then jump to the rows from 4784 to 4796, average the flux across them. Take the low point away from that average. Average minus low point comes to 1.6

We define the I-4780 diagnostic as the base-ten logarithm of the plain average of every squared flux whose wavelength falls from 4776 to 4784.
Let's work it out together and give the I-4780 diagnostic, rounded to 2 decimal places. 2.24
